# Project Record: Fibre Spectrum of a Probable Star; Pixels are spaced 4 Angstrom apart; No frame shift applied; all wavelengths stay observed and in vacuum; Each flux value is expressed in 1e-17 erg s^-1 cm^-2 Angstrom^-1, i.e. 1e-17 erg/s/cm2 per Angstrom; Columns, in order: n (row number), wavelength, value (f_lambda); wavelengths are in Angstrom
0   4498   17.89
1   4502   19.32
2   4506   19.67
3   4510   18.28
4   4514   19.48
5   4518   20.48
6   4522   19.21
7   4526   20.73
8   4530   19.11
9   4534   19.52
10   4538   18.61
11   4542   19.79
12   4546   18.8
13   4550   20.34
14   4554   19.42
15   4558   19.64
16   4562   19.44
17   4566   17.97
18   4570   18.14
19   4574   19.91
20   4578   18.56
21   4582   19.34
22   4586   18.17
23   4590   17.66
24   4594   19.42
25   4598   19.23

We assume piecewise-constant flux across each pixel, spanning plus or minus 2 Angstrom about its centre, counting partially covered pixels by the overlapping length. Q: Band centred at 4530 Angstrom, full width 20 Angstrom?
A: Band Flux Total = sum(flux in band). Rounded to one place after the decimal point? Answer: 97.2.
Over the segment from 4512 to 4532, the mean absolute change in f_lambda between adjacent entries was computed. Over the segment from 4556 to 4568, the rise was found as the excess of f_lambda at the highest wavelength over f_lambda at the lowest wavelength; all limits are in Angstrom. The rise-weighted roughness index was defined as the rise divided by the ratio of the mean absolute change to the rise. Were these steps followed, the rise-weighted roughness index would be 2.1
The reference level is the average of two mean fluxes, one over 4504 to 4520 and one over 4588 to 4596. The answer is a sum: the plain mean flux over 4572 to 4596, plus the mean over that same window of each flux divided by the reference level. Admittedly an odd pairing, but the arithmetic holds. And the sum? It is 19.8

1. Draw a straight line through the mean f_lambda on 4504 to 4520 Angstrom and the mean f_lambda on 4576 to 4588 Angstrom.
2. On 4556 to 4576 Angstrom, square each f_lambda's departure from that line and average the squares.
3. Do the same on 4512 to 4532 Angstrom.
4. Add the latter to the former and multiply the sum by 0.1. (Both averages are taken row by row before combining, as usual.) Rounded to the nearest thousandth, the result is 0.130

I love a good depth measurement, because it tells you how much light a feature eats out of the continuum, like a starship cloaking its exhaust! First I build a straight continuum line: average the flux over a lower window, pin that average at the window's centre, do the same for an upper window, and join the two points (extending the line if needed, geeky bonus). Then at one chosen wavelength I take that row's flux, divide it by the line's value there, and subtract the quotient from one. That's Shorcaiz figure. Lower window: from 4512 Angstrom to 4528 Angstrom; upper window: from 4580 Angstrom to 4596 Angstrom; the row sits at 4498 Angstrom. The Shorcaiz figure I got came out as 0.12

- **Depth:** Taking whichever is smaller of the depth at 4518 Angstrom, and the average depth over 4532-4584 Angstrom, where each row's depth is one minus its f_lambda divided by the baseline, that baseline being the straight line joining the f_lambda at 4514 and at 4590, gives -0.057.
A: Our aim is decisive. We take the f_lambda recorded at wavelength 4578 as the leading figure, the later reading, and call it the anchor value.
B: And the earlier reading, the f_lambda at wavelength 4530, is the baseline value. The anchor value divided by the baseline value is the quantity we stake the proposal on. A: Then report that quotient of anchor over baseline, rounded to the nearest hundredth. 0.97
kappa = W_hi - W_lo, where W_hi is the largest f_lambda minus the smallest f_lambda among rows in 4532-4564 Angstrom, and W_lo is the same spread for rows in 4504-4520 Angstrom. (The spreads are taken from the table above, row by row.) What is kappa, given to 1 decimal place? -0.5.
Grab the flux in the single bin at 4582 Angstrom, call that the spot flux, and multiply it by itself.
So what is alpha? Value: 374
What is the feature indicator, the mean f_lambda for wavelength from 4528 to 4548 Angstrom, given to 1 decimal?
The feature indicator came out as 19.2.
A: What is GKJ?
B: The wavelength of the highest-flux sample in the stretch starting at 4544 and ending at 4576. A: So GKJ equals 4550 Angstrom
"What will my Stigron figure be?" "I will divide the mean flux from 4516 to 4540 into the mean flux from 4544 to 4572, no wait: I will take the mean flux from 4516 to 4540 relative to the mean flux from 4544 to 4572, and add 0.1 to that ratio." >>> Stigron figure 1.13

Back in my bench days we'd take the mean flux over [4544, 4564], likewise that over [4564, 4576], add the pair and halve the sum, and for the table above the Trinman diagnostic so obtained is 19.1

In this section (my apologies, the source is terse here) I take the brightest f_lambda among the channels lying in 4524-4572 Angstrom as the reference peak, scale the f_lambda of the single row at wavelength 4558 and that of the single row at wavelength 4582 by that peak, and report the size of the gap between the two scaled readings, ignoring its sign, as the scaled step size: 0.01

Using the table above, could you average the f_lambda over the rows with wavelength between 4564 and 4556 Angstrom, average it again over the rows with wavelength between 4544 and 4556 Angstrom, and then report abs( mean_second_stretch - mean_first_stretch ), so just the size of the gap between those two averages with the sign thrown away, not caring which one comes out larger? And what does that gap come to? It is 0.02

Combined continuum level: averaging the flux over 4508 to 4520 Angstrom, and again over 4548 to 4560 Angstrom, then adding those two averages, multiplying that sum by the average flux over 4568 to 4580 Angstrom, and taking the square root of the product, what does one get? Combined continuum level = 27.2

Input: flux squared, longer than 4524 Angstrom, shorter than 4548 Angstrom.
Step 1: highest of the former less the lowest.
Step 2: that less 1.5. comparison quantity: 82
